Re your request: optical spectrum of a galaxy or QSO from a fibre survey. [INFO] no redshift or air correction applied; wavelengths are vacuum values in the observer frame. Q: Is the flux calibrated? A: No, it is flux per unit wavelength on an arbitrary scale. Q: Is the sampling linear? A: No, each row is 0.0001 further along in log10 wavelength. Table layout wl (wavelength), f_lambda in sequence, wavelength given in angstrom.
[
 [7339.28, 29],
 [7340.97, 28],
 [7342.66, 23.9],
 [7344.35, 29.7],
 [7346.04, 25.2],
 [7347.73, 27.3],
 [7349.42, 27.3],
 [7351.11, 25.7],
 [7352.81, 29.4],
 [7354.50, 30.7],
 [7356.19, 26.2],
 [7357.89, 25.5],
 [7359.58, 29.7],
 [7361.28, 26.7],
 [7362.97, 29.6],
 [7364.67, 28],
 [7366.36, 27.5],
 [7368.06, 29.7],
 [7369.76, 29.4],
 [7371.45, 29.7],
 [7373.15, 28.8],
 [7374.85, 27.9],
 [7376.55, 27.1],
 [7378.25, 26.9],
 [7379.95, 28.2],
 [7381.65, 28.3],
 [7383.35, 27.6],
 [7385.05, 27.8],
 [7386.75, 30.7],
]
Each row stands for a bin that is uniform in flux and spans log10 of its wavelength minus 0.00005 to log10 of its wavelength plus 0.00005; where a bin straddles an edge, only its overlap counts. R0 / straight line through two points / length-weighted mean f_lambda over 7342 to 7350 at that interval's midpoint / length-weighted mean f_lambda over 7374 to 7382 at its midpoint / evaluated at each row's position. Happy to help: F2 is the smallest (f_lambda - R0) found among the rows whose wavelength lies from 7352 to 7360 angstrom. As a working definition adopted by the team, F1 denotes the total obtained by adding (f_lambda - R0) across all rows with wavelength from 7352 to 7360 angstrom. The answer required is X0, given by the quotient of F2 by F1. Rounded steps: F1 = 6.4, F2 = -1.6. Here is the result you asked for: -0.25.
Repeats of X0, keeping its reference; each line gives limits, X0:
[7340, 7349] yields -4.53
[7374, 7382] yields -2.90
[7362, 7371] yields 0.03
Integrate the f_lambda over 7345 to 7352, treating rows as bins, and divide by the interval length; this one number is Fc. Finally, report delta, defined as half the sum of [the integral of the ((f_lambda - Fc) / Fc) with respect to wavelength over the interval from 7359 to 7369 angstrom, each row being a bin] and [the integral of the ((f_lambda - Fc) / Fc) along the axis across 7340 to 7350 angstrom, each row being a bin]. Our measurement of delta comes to 0.46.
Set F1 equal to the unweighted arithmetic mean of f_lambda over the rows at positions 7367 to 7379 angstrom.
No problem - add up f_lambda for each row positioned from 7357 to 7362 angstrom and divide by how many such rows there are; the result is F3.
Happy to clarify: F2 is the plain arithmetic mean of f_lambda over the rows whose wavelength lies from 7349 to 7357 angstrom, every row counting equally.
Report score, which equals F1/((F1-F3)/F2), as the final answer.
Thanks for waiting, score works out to 662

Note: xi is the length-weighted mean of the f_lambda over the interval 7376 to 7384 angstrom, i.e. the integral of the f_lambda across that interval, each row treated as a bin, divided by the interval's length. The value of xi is 27.6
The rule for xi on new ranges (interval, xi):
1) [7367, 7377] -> 28.8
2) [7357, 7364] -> 27.8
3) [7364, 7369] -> 28.4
